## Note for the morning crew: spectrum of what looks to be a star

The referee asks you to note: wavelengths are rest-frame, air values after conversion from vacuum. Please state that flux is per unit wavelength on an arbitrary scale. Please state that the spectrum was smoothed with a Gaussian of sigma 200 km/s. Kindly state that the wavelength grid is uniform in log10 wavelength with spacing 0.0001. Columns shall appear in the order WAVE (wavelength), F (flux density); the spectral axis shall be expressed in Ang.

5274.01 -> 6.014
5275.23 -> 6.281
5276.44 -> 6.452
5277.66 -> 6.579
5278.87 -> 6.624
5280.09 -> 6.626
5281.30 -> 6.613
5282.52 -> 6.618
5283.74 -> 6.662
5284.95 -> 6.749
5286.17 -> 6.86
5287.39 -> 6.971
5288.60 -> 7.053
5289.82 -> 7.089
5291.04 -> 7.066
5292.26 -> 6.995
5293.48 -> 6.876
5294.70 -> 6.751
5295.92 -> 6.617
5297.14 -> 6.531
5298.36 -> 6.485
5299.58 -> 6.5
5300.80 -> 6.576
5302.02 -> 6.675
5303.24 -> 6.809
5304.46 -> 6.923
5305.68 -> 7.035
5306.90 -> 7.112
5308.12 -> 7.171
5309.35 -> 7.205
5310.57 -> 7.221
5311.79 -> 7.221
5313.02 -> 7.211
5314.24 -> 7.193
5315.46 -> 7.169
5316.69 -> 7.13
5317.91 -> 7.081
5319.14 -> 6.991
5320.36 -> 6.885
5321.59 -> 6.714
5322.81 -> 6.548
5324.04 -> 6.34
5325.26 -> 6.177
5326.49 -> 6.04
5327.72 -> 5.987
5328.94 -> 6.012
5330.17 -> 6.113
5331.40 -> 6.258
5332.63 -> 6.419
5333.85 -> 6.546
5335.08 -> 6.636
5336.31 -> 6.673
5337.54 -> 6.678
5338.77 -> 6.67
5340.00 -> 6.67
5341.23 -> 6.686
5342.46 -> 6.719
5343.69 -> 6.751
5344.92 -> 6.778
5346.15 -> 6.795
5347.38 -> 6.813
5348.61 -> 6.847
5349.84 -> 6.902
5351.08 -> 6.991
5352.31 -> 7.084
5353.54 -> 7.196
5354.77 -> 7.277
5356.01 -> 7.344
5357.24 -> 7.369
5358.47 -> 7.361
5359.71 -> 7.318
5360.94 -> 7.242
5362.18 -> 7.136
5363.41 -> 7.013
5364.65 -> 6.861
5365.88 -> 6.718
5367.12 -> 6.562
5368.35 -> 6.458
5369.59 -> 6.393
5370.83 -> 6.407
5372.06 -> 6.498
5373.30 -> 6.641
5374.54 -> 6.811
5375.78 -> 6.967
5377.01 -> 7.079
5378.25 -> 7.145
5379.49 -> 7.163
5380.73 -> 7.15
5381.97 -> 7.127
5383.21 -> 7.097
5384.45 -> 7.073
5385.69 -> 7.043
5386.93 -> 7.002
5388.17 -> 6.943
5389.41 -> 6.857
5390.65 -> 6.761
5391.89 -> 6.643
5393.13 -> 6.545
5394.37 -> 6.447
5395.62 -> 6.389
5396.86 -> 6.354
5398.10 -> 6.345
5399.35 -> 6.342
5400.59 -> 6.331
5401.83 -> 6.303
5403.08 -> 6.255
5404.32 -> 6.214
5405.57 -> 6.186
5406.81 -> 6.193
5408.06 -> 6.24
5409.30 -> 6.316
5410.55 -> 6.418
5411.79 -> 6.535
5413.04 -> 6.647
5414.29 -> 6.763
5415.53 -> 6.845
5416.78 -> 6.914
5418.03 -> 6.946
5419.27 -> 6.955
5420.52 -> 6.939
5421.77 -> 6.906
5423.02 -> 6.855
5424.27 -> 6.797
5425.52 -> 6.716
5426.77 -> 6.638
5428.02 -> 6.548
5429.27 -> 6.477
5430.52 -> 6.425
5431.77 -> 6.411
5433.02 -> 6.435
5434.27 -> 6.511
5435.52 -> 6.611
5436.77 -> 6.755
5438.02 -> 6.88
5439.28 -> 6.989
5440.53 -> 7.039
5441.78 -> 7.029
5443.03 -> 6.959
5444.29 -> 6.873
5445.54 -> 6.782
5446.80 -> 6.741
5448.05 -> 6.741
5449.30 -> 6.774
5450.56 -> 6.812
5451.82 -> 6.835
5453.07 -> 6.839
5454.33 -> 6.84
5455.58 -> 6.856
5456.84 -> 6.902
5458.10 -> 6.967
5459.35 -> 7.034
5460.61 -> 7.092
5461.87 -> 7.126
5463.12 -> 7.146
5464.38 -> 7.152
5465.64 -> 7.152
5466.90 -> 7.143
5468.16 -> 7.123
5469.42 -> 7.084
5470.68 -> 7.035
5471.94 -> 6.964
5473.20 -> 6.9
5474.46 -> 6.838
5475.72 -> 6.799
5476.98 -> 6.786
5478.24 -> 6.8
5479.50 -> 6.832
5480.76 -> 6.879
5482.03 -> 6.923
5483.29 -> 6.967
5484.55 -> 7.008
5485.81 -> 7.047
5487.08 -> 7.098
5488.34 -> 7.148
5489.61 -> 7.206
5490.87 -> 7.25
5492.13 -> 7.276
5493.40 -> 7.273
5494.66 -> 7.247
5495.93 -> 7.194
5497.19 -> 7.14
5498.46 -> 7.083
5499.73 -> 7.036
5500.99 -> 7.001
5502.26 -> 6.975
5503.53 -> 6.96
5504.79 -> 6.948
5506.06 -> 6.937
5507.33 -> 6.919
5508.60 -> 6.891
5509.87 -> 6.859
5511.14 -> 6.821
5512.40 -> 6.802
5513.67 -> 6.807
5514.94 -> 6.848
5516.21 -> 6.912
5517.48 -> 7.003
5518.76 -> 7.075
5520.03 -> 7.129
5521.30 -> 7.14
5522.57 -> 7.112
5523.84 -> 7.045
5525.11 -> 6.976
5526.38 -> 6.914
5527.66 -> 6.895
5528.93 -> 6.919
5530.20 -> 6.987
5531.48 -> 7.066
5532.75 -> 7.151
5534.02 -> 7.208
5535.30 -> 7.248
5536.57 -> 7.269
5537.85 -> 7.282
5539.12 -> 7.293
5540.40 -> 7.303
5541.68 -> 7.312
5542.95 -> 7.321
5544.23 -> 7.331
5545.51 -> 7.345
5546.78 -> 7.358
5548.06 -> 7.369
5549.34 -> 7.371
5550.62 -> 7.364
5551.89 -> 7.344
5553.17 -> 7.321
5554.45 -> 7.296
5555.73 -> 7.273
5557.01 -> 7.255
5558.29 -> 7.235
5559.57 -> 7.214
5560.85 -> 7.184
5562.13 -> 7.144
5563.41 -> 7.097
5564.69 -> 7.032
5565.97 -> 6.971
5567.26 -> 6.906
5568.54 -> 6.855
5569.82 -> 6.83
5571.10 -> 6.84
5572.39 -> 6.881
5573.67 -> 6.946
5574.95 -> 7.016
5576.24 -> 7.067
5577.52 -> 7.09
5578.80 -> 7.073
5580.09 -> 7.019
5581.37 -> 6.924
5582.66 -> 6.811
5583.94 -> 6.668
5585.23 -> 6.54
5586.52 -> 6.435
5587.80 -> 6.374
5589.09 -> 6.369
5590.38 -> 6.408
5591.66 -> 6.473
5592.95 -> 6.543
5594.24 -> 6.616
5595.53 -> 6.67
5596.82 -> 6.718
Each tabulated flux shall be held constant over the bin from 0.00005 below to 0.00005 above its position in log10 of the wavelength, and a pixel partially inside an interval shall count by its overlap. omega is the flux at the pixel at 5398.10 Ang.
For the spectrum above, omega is 6.345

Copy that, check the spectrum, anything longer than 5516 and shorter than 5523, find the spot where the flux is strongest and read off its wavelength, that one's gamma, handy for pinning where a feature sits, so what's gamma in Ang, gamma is 5521.30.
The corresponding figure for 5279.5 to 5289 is 5288.60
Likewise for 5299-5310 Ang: 5309.35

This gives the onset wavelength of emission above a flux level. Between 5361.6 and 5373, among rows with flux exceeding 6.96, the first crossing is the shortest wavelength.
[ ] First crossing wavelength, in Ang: 5362.18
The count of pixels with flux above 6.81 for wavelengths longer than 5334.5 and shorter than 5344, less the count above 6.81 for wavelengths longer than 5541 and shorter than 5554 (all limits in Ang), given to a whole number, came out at -10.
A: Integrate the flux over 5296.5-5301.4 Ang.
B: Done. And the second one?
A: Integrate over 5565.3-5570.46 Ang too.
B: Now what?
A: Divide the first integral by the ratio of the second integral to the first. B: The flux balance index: 28.7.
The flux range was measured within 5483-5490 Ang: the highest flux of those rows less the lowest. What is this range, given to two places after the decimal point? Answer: 0.24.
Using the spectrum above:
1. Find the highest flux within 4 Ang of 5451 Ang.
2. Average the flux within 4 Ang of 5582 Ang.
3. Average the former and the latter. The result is 6.84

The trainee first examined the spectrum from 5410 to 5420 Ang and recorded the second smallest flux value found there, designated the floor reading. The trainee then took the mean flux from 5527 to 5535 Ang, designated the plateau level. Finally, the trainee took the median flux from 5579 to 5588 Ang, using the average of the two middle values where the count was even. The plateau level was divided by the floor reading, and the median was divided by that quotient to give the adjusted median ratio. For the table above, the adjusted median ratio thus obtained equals 6.2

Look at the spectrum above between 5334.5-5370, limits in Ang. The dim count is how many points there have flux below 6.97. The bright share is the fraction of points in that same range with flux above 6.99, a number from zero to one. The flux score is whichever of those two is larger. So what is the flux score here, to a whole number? 18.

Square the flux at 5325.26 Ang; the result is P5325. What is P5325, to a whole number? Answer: 38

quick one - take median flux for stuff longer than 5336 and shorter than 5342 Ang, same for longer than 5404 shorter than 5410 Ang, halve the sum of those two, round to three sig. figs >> 6.44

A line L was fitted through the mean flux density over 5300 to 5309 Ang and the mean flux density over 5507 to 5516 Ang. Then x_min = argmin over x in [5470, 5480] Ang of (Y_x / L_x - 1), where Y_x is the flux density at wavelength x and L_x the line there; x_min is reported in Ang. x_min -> 5476.98 Ang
